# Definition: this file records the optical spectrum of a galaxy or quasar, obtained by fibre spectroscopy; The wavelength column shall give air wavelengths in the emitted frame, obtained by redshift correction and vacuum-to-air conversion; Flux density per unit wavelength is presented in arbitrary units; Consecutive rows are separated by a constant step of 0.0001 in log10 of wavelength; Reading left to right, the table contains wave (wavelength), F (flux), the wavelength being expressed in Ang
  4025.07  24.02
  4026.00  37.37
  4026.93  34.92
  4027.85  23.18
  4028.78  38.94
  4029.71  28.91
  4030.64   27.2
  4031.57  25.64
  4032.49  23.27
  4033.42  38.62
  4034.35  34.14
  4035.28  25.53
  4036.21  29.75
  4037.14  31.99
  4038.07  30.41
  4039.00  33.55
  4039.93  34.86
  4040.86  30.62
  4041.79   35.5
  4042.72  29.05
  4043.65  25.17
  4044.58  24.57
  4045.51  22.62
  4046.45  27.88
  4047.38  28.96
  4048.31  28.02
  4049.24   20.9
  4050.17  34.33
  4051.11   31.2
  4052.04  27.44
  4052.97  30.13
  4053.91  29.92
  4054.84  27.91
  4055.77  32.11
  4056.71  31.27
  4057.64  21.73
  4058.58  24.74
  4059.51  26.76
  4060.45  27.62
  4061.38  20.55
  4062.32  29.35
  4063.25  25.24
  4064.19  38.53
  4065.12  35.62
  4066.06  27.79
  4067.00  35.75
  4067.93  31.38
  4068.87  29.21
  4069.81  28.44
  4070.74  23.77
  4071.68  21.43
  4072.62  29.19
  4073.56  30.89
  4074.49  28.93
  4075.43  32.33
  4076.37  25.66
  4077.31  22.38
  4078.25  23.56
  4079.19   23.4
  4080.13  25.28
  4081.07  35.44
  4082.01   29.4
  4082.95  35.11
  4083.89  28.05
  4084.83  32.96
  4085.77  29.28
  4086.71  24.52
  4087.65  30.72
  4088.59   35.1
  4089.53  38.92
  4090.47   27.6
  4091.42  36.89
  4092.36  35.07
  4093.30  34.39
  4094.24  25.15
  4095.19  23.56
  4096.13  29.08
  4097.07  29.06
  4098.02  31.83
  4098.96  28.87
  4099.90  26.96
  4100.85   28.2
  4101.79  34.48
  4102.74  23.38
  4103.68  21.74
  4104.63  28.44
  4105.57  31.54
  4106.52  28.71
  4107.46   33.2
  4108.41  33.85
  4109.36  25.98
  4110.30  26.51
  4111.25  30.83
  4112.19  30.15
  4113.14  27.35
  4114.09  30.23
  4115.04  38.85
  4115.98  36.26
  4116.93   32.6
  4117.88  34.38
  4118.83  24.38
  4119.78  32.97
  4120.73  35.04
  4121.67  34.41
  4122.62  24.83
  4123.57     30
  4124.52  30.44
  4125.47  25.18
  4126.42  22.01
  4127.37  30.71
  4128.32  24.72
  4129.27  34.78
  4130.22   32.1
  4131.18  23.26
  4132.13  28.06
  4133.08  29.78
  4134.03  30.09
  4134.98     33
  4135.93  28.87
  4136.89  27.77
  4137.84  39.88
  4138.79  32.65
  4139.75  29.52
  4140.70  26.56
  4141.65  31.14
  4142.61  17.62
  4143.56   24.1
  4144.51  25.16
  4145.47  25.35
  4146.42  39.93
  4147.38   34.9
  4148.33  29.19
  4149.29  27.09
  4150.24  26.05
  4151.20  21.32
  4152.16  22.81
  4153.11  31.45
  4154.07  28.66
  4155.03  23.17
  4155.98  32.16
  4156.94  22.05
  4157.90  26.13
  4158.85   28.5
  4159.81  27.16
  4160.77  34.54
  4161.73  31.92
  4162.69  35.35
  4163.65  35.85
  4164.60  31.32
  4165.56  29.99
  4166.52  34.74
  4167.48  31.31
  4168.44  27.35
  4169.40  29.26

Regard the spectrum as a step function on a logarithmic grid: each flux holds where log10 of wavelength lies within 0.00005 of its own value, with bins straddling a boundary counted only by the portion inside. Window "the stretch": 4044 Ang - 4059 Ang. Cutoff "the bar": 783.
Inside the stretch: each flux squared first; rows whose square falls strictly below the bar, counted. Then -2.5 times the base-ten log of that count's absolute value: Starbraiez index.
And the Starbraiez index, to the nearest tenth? -2.3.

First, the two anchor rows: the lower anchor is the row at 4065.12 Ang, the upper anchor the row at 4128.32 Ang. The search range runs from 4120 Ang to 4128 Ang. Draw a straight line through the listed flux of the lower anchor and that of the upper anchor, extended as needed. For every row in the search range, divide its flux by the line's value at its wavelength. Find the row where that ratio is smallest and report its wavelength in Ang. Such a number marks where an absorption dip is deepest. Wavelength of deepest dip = 4126.42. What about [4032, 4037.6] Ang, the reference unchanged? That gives 4032.49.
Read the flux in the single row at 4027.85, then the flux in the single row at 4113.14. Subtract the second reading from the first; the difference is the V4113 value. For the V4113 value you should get -4.2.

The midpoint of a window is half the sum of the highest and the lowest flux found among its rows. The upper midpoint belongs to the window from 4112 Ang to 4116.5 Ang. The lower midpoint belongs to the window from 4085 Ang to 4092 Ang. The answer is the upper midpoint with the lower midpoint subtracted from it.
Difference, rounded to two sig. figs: 1.4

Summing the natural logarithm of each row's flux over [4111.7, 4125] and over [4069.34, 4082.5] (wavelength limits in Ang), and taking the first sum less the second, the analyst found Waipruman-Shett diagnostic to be 2.1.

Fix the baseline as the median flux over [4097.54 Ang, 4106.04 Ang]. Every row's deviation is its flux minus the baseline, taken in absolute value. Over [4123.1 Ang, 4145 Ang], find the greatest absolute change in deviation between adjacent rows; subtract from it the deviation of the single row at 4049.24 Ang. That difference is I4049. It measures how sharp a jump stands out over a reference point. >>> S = 3.2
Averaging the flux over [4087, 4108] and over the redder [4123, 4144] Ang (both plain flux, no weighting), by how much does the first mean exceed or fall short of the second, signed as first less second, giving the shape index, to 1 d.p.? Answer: 1.4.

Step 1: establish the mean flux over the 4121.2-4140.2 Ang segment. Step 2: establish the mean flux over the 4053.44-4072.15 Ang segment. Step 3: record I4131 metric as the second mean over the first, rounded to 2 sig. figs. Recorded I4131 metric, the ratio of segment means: 0.96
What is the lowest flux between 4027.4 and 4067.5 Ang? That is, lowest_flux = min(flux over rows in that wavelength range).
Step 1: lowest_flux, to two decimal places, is 20.55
